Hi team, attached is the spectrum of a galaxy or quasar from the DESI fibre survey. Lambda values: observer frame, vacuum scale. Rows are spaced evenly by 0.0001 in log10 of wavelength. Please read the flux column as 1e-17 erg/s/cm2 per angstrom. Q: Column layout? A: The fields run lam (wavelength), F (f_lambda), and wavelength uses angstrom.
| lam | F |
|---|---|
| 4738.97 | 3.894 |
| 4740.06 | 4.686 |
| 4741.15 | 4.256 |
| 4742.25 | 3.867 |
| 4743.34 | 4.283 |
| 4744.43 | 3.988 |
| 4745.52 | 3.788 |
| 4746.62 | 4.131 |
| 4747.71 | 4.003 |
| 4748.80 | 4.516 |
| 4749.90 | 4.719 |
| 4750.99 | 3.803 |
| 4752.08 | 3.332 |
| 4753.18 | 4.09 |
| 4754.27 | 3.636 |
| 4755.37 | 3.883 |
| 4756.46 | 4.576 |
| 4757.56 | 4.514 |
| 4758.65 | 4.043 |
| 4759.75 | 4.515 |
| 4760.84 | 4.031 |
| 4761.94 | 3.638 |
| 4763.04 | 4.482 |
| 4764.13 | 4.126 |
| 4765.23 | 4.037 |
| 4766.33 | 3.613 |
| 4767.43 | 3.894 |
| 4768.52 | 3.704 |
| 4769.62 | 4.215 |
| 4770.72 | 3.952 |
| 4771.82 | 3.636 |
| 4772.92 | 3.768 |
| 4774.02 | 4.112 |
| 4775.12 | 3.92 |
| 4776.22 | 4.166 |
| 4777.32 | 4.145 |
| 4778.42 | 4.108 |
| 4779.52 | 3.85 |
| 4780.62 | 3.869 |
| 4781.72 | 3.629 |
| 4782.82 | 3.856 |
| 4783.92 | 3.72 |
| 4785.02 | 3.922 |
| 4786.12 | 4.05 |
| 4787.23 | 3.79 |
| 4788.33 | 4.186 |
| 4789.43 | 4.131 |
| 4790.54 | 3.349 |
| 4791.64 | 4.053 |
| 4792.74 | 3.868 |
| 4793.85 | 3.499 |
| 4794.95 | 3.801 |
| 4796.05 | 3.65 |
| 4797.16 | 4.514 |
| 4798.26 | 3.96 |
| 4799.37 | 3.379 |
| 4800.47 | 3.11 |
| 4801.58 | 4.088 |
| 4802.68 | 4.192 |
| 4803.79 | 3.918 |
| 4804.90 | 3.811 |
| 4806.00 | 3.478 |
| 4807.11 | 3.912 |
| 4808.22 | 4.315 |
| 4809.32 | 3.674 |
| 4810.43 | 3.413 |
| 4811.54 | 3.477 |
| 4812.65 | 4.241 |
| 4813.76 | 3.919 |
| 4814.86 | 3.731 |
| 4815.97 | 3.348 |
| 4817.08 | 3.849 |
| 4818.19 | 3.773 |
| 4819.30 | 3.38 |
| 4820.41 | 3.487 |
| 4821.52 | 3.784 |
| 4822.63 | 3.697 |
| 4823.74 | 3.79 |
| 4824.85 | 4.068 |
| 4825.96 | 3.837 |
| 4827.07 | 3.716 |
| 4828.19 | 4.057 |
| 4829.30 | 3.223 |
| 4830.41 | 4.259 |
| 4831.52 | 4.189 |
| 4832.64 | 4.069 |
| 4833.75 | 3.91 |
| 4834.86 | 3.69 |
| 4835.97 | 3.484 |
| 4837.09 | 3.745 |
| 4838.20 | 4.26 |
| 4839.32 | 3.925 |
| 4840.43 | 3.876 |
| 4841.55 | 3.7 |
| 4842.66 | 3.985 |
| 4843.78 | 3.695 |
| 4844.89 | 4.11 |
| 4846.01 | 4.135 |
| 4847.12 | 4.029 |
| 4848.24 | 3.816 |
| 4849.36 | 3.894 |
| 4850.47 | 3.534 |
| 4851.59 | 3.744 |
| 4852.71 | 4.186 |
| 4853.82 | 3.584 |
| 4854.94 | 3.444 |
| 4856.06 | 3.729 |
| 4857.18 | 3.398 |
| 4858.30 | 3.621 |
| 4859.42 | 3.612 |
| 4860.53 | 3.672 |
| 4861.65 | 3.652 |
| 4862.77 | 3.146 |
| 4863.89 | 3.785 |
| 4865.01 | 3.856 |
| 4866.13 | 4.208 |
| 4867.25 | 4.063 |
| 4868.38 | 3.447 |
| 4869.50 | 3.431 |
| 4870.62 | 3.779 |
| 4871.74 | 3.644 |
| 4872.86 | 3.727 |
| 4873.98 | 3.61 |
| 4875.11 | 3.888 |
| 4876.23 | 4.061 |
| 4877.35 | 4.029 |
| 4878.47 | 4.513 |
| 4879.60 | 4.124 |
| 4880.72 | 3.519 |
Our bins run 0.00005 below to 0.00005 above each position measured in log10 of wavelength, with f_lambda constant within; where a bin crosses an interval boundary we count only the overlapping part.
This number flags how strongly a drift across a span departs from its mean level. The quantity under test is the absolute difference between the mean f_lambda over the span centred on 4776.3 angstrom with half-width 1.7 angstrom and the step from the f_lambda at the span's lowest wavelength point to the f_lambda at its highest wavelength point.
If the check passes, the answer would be 3.9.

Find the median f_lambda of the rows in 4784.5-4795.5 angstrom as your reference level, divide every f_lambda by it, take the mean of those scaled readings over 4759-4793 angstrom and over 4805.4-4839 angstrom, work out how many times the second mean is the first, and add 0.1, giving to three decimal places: 1.061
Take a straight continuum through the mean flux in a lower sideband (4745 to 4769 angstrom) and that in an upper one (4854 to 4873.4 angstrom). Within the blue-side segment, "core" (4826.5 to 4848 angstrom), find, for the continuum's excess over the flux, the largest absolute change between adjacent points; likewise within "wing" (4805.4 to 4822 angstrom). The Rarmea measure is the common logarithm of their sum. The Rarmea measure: 0.257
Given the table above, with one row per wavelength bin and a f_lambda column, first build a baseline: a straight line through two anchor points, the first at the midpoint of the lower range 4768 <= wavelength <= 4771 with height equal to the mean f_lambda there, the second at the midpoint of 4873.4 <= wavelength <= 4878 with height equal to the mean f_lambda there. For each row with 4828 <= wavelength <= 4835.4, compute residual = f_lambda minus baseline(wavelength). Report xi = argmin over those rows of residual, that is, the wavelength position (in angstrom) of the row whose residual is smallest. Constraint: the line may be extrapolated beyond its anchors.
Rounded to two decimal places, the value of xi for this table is 4829.30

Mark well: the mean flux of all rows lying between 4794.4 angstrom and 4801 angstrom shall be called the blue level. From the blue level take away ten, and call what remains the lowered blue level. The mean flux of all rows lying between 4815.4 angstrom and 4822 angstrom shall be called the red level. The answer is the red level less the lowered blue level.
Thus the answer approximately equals 9.9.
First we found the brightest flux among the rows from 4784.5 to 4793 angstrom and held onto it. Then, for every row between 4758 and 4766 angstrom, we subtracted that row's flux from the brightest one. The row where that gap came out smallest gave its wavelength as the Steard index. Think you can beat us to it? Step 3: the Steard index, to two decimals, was 4759.75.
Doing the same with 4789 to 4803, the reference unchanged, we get 4797.16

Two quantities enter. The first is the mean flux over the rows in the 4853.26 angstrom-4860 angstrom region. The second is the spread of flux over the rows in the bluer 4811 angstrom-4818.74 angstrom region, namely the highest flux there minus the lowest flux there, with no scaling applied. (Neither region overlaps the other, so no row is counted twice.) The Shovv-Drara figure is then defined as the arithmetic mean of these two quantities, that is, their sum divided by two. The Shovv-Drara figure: 2.23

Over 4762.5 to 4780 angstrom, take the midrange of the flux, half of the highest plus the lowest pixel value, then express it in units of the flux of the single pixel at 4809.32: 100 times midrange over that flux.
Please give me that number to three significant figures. 110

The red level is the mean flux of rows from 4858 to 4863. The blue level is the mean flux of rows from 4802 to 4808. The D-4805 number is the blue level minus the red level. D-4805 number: 0.32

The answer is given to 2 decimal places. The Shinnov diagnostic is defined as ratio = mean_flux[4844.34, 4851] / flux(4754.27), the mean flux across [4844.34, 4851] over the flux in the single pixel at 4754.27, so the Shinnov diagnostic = 1.08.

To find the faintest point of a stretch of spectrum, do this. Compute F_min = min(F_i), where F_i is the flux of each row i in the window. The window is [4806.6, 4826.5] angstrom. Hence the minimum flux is 3.348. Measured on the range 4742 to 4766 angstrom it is 3.332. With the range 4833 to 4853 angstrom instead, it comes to 3.484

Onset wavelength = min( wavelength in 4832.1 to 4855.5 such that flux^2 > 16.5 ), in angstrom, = 4832.64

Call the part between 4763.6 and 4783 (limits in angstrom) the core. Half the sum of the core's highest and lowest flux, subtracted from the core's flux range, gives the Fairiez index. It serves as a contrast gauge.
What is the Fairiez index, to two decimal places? -3.31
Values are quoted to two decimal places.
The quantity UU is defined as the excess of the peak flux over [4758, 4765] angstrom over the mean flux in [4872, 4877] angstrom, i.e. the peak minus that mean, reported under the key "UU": 0.69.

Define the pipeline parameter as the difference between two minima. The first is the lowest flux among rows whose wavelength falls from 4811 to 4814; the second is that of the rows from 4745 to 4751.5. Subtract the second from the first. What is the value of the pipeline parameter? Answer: -0.31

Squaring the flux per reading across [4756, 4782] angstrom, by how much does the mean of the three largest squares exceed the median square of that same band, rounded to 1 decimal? 4.3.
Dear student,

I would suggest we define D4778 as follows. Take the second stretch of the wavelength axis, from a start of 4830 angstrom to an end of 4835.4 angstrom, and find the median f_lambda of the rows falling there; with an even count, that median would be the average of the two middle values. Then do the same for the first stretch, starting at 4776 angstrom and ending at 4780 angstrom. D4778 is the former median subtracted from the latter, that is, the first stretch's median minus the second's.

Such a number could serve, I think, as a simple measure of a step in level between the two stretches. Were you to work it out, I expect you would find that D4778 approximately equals 0.1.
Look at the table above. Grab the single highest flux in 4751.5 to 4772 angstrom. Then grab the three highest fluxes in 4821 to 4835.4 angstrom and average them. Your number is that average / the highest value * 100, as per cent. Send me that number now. 91.2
